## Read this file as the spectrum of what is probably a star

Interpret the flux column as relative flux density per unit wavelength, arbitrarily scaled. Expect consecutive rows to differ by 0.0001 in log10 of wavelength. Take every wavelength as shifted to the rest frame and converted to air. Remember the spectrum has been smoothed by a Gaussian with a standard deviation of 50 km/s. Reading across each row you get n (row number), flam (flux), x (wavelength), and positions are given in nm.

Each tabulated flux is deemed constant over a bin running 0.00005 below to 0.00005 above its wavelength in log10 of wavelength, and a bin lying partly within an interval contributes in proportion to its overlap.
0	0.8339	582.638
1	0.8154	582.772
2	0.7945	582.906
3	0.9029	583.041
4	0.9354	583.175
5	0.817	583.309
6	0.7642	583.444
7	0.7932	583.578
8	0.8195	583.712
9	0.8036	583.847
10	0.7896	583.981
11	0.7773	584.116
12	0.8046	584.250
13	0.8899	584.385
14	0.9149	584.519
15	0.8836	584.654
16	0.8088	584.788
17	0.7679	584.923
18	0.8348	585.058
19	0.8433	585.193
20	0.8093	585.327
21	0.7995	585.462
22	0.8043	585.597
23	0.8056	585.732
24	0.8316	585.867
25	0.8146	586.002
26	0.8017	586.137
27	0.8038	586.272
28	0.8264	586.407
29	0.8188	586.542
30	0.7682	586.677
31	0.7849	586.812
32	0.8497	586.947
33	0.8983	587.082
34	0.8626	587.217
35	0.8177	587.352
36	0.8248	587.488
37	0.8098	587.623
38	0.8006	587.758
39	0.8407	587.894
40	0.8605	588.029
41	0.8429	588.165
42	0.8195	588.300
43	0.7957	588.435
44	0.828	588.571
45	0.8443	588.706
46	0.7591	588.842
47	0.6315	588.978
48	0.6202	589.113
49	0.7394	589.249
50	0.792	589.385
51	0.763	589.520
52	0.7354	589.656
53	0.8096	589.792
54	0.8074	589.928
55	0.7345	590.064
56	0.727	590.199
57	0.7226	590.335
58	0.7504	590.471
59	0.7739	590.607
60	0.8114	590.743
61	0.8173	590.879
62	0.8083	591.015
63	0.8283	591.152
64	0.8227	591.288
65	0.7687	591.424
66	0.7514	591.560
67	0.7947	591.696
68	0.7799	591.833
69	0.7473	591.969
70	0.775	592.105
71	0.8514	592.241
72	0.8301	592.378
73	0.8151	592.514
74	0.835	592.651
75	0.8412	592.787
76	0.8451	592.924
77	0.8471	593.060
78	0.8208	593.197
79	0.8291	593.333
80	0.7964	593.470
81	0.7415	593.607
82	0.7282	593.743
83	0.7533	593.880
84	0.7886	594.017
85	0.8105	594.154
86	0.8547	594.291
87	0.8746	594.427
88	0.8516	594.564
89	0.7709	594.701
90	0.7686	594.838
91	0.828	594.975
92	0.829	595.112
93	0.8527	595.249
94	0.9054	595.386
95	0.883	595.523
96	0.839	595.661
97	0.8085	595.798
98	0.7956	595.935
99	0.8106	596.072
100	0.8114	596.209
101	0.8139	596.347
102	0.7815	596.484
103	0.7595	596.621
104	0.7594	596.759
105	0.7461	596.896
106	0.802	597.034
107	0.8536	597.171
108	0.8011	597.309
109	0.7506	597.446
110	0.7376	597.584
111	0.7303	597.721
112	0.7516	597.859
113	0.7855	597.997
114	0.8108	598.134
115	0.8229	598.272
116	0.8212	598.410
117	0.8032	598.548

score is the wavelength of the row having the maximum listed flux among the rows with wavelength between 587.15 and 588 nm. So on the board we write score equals 587.217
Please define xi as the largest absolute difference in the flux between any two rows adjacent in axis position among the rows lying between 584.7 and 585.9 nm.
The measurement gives 0.067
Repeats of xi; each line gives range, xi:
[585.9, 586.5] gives 0.023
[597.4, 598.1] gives 0.034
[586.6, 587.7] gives 0.065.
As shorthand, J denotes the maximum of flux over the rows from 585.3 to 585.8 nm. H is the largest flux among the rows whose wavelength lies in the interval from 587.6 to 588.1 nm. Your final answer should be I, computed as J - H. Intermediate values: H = 0.8605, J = 0.8093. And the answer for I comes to -0.05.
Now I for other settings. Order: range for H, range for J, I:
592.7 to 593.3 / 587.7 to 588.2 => 0.01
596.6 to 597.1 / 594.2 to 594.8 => 0.07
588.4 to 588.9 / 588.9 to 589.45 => -0.05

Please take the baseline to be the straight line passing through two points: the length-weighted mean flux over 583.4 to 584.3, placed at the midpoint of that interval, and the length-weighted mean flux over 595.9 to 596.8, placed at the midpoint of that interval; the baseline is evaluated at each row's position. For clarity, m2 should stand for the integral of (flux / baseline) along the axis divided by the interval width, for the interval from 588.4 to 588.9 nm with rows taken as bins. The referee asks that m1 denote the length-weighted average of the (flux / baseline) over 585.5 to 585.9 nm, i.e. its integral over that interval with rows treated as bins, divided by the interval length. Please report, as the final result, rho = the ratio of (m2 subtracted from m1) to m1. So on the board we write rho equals 0.002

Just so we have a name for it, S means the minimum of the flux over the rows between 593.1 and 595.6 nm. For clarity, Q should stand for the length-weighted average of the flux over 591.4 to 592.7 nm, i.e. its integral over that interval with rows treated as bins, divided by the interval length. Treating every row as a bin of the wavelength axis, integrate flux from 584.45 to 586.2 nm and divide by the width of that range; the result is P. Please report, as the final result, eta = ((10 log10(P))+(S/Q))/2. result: 0.04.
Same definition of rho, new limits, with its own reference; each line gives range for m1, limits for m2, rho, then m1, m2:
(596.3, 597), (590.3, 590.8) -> 0.010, 0.98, 0.97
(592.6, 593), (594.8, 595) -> 0.054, 1.06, 1.01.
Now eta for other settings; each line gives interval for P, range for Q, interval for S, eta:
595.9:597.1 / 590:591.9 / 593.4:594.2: -0.05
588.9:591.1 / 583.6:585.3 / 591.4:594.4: -0.18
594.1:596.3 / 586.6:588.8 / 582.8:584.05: 0.06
